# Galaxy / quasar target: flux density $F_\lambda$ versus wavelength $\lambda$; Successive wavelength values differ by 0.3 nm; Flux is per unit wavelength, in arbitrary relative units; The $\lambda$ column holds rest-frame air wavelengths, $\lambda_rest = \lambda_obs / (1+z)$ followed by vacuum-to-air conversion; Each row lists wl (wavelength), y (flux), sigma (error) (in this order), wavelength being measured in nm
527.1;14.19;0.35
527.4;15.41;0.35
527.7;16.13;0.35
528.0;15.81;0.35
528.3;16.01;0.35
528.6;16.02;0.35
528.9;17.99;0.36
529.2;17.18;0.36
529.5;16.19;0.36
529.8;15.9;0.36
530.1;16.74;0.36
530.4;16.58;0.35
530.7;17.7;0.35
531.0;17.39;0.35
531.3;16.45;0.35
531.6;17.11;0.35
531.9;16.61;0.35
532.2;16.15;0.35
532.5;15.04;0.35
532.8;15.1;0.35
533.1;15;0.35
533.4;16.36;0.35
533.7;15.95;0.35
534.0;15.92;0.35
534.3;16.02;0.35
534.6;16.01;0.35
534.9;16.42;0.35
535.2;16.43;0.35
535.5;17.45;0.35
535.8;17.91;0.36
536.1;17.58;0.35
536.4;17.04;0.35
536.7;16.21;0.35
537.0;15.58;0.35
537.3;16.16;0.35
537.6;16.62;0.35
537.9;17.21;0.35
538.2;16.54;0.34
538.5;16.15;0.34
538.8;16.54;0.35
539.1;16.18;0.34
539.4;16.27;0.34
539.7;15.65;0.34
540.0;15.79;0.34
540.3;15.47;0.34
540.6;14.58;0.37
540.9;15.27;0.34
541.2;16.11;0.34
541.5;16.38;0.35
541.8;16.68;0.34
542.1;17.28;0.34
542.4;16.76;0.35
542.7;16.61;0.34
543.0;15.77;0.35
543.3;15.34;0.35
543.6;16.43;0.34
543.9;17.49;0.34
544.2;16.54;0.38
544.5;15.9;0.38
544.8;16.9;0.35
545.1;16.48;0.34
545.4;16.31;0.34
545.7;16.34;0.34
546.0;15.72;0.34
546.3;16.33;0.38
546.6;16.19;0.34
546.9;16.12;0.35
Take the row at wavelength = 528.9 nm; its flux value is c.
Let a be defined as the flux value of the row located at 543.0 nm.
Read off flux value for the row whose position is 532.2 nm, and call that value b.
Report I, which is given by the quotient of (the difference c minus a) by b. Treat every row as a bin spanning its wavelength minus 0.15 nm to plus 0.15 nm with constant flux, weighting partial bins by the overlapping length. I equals 0.14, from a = 15.77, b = 16.15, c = 17.99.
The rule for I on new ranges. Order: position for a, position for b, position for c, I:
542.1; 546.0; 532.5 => -0.14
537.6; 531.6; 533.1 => -0.09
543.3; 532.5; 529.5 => 0.06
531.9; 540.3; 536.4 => 0.03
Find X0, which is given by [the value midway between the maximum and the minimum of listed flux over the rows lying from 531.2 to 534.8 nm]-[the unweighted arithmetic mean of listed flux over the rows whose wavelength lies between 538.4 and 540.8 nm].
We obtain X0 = 0.2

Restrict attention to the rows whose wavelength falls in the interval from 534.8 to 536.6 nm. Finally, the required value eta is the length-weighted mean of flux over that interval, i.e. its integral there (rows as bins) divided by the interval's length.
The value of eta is 17.1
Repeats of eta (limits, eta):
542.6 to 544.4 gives 16.3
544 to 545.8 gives 16.4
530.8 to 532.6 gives 16.5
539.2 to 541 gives 15.5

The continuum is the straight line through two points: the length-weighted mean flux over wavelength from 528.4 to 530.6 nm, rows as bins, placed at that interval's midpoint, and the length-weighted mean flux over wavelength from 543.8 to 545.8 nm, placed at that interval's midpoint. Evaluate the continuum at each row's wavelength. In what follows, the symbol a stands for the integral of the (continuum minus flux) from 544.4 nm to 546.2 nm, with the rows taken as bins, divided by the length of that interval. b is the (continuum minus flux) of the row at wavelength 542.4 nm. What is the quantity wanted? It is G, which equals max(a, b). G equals 0.26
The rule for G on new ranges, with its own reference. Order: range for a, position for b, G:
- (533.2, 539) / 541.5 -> 0.19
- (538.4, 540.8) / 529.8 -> 0.78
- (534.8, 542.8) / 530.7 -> 0.19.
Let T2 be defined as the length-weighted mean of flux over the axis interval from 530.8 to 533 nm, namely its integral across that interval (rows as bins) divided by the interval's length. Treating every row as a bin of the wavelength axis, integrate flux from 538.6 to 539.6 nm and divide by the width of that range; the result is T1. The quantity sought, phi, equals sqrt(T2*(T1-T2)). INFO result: 1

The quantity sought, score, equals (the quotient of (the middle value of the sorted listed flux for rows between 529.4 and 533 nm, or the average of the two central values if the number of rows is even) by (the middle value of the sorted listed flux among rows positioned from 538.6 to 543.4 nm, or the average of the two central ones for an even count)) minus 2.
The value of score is -0.98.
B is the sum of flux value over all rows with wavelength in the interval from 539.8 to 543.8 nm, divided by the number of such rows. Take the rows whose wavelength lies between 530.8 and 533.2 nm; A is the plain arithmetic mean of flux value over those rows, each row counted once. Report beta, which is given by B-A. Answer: -0.1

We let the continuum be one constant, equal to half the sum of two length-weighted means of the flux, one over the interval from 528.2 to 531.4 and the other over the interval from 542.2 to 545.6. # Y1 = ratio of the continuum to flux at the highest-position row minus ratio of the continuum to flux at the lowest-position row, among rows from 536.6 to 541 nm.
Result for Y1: 0.063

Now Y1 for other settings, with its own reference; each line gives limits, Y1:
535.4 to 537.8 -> 0.047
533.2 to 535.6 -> -0.063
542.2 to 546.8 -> 0.035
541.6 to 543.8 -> 0.015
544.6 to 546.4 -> 0.034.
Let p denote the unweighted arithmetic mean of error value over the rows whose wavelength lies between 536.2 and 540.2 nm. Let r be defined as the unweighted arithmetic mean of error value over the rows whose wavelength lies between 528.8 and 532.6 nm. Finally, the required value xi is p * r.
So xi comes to 0.122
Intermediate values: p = 0.3454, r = 0.354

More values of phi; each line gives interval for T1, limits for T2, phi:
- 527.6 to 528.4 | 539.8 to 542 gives 2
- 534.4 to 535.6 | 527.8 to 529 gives 2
